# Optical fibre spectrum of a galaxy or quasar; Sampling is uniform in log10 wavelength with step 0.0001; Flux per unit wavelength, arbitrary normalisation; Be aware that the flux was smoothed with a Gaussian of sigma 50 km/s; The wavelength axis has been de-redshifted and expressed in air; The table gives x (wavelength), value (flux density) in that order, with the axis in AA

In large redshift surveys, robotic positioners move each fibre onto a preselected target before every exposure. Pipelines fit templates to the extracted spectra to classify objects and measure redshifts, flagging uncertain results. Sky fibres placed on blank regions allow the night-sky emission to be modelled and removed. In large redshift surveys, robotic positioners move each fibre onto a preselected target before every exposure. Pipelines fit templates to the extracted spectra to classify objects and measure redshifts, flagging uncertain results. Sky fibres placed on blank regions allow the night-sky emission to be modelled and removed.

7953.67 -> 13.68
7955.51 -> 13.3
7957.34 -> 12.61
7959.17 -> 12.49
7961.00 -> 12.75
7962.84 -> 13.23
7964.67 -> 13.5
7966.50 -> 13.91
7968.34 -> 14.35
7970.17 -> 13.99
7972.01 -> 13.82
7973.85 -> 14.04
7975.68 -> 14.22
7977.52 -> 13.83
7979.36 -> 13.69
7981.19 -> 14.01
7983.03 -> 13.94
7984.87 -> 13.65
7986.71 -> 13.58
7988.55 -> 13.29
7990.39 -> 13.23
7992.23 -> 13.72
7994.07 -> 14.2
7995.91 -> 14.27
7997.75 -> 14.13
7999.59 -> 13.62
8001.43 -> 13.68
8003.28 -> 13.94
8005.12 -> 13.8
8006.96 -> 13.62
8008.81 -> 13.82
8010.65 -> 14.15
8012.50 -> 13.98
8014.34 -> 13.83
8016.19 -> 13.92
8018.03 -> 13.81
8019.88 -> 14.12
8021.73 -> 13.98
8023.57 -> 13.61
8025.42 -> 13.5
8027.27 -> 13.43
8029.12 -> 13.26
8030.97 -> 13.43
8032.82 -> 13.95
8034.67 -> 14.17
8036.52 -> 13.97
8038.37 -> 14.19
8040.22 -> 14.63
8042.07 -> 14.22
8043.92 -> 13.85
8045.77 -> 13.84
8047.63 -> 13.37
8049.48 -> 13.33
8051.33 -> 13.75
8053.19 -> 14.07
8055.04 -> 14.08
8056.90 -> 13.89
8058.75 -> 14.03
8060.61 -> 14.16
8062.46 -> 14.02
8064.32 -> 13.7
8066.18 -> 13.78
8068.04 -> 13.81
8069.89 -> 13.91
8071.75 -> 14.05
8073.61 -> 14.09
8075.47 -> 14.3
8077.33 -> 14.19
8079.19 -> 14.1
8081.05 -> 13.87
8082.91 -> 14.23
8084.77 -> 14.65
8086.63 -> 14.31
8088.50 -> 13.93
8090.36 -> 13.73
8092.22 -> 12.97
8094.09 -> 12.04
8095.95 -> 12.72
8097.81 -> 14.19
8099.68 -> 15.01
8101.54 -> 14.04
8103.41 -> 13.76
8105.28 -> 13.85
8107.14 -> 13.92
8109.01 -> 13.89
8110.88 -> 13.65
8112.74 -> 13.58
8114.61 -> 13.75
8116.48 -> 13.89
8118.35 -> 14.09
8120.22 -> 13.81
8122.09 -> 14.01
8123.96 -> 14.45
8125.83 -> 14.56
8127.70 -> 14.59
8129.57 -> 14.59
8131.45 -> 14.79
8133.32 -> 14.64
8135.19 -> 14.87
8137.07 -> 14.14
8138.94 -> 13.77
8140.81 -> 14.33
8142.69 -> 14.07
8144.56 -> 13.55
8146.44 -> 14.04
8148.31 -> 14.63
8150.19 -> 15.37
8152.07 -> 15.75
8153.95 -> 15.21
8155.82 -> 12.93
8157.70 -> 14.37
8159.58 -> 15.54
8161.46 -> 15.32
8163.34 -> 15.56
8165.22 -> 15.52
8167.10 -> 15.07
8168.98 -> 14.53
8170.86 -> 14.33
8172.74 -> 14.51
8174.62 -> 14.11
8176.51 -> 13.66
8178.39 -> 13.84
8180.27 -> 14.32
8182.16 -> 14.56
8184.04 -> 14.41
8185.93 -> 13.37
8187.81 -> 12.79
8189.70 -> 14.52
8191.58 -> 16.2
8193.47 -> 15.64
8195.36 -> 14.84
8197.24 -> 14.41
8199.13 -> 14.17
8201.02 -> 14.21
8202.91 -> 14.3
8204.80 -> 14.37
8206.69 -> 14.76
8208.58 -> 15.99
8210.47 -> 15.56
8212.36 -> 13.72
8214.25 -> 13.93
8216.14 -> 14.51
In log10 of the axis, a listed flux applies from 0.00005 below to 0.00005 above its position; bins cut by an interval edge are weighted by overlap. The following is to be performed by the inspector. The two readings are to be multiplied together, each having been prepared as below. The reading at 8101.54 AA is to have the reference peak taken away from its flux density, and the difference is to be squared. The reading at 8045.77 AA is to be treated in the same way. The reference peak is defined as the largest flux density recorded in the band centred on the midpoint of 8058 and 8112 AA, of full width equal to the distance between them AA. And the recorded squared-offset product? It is 1.29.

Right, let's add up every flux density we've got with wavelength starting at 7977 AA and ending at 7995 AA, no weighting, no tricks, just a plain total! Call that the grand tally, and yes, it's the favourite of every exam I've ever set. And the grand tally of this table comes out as 137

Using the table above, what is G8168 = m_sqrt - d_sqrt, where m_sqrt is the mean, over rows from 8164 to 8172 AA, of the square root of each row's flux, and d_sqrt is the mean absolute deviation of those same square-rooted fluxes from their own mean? 3.80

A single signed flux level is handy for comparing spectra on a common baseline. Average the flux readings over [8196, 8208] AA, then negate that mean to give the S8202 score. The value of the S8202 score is -14.4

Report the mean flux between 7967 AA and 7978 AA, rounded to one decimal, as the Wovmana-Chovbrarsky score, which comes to 14.0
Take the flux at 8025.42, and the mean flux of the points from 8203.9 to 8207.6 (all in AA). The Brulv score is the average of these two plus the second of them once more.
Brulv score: 28.6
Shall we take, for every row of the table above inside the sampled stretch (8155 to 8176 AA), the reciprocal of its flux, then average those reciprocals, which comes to 0.0682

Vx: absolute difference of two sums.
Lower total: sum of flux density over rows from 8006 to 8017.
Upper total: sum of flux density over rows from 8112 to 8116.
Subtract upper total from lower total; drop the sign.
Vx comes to 56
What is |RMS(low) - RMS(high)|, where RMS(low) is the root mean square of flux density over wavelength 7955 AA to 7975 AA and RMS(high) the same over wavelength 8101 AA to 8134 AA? 0.64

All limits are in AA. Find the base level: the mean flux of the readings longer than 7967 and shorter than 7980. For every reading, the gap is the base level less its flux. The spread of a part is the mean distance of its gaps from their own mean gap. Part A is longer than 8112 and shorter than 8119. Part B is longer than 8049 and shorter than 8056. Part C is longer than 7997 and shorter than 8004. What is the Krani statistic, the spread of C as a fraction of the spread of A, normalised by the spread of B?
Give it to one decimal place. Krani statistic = 4.4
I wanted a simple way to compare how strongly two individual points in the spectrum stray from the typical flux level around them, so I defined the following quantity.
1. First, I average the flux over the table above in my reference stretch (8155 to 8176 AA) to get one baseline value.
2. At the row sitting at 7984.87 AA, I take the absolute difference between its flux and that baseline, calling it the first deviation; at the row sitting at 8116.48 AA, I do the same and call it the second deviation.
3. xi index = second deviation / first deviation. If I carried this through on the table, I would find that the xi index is 0.77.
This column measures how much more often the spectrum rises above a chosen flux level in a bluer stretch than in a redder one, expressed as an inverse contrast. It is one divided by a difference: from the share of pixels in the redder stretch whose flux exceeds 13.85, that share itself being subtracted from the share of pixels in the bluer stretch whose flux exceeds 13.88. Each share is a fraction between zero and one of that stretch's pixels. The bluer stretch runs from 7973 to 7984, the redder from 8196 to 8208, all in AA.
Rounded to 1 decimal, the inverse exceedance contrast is -3.0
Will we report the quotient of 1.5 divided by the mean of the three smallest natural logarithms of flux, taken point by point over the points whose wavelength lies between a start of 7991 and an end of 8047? 0.578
